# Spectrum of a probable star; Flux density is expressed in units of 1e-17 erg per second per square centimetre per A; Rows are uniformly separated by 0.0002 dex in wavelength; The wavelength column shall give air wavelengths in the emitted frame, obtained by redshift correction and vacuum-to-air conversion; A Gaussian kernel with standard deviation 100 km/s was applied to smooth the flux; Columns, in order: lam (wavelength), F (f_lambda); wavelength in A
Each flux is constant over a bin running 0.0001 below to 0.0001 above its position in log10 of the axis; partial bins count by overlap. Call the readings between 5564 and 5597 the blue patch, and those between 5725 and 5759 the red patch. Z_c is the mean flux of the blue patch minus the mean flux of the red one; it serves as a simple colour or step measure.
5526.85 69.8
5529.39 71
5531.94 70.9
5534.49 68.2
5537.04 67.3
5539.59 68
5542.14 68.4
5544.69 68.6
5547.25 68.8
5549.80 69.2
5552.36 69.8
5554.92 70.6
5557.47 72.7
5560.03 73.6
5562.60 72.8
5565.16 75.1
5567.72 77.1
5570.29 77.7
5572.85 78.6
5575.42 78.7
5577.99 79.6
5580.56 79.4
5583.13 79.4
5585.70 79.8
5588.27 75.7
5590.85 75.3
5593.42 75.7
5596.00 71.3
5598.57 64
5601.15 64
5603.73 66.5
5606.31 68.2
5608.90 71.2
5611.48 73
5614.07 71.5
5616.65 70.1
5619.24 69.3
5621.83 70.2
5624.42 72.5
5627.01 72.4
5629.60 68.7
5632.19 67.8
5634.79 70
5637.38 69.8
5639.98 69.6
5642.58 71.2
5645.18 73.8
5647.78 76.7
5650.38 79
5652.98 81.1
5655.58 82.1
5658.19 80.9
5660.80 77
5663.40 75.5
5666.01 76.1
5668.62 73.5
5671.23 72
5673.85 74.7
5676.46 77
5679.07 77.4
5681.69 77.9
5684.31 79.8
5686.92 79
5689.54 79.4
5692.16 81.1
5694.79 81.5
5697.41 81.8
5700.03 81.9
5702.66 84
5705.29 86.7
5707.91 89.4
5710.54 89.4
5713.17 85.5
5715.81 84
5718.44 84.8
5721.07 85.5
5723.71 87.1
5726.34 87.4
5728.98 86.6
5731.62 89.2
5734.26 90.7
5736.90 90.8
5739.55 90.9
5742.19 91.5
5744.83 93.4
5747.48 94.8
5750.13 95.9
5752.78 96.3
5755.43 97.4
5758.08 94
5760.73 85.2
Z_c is -15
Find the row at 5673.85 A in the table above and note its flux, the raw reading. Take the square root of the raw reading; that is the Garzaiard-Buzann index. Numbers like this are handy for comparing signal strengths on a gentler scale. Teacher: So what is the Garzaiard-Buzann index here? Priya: 8.6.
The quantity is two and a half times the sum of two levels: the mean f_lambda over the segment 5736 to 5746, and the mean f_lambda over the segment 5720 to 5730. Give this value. 446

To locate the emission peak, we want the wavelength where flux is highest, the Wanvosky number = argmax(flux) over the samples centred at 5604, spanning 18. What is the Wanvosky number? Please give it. 5611.48 A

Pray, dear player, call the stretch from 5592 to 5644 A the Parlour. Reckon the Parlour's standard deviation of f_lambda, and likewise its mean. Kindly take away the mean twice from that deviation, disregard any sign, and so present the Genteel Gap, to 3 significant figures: 137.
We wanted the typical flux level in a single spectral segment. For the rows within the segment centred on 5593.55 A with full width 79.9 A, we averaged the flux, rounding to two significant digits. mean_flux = 73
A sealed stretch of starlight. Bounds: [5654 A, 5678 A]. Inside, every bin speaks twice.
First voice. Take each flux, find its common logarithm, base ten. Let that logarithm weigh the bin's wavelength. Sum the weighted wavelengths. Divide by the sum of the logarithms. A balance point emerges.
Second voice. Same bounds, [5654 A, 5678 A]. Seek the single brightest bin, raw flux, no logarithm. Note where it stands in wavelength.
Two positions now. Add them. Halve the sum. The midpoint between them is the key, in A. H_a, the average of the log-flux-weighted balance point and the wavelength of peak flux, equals 5660.8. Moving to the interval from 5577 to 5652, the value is 5599.9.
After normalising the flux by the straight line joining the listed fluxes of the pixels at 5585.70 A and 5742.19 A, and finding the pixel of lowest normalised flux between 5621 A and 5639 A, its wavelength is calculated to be 5632.19 A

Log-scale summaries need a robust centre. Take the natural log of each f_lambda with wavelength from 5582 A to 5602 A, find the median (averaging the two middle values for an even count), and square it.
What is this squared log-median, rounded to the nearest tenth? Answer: 18.7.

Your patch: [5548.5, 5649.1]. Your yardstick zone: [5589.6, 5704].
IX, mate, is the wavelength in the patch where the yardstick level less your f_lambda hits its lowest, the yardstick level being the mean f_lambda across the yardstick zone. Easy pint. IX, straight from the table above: 5585.70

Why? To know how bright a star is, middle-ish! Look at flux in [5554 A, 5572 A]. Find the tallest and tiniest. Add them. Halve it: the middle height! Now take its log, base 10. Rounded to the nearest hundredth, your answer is 1.87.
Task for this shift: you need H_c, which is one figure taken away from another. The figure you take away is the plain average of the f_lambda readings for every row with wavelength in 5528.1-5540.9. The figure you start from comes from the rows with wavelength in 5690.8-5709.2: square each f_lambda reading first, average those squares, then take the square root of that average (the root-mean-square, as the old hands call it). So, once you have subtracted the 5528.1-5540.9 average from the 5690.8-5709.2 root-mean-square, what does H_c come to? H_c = 15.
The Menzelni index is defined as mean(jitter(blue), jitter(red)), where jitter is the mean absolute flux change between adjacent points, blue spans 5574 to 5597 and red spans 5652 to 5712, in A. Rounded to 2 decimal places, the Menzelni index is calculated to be 1.39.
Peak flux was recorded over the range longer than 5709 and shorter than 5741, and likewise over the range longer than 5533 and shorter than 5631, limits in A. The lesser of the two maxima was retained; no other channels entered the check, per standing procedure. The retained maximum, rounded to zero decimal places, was 80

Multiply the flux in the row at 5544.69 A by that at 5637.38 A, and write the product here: 4788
